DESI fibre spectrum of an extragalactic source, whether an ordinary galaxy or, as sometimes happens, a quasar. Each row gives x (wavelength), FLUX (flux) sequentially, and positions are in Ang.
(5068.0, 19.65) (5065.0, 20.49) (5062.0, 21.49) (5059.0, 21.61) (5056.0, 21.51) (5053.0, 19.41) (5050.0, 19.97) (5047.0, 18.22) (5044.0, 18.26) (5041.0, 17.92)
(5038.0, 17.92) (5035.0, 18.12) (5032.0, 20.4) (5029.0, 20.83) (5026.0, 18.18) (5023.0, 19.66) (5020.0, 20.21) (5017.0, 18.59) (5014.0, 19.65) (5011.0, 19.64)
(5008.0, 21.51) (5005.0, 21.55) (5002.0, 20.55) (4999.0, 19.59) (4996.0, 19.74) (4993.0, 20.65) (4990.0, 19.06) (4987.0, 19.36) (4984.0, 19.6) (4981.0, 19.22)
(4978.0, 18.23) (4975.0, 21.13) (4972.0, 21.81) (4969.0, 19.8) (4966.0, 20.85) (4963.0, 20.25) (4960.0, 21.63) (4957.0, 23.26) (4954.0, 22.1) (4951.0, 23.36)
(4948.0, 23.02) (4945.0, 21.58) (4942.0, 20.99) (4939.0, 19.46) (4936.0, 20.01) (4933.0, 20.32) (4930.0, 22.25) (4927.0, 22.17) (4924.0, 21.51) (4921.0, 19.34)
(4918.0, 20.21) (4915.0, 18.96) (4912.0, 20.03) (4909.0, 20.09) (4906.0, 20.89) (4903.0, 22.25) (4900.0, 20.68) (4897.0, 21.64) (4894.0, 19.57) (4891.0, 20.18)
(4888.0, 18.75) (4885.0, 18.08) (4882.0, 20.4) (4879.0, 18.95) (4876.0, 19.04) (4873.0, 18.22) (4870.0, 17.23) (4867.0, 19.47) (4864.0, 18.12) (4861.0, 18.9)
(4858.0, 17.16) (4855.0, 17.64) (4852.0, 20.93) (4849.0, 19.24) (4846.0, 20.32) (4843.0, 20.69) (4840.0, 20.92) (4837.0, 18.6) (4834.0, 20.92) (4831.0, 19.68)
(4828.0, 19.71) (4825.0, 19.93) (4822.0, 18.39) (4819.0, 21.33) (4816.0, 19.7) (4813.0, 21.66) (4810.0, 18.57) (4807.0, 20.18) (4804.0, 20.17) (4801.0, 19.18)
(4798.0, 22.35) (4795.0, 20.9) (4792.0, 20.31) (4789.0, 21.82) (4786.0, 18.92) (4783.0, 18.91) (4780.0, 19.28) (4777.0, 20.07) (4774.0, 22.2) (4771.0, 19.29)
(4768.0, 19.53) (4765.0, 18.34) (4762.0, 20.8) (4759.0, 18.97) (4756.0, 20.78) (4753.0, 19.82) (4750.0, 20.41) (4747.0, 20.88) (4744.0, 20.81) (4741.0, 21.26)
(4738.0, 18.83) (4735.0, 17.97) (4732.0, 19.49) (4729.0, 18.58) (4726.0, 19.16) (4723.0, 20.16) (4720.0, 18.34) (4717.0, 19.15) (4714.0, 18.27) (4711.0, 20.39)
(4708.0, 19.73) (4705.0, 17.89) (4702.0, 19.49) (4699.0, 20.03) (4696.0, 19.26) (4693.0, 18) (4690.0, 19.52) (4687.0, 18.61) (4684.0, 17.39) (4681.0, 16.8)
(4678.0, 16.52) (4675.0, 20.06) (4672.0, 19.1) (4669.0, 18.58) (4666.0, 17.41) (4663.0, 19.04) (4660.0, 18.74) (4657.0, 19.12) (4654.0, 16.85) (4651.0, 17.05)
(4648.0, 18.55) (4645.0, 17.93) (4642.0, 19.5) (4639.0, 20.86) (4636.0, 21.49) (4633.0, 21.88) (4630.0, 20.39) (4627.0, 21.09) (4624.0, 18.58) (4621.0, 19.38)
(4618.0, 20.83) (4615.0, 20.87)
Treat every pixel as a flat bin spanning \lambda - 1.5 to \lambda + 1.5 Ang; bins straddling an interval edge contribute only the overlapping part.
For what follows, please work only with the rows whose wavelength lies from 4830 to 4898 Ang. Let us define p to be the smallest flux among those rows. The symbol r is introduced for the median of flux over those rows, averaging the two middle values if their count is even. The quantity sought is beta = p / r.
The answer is 0.892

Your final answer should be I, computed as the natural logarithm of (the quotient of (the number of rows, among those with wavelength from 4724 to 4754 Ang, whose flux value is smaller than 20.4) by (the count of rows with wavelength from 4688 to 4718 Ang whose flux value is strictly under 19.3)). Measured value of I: 0.2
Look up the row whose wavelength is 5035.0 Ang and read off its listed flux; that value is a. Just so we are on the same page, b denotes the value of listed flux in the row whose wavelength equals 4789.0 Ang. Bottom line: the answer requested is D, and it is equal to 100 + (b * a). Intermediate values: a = 18.12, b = 21.82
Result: 495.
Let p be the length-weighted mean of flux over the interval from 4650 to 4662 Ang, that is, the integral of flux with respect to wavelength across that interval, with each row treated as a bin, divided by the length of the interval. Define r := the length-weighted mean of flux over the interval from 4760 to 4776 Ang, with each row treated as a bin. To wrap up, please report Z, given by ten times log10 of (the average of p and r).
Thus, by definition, 12.8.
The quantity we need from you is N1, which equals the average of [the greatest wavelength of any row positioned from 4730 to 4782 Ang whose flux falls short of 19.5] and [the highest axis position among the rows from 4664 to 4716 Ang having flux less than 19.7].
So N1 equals 4747.0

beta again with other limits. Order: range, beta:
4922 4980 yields 0.848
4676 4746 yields 0.863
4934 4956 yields 0.902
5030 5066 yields 0.910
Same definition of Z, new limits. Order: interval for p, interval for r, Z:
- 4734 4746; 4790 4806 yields 13.1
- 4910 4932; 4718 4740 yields 13.0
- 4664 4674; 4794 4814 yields 12.9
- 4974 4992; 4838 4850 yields 13.0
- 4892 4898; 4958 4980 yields 13.1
